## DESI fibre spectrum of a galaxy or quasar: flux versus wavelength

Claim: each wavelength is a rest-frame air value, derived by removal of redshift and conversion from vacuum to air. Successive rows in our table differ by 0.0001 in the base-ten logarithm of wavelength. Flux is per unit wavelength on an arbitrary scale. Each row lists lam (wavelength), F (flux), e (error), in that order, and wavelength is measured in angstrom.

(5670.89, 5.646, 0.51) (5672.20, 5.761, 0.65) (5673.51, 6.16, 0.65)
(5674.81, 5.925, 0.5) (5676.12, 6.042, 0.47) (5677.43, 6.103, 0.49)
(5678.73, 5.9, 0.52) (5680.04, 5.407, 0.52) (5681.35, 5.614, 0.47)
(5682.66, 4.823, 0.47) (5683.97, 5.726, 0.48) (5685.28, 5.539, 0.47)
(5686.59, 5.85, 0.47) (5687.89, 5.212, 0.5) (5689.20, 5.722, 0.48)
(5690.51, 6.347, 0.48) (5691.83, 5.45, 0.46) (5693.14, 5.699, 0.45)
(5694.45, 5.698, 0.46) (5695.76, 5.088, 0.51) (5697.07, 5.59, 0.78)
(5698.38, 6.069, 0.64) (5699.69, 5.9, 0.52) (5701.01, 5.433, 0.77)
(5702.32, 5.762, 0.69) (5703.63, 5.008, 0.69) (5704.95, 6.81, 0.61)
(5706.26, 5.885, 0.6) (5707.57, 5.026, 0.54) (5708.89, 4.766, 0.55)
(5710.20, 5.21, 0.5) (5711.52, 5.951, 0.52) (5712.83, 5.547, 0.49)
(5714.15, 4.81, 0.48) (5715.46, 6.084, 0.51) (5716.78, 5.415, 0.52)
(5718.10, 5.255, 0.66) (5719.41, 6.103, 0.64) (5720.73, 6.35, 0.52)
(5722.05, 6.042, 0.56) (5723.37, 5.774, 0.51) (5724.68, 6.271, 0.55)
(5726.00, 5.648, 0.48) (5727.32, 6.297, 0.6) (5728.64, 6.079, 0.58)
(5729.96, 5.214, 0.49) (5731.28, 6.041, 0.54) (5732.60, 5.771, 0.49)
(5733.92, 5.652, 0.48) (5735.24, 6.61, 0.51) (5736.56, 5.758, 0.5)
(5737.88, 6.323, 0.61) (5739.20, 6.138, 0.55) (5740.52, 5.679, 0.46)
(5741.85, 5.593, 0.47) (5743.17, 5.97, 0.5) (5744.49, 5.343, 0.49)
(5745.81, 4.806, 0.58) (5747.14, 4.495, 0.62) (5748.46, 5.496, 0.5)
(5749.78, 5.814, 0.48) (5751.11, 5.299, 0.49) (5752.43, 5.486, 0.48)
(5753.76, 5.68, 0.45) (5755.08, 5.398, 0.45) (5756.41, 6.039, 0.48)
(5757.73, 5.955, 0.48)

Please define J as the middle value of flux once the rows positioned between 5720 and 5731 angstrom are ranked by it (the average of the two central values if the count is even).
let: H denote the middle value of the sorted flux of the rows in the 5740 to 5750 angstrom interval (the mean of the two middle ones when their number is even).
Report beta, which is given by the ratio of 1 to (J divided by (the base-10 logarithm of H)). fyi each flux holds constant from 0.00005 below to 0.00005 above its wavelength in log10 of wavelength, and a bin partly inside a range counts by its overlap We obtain 0.1227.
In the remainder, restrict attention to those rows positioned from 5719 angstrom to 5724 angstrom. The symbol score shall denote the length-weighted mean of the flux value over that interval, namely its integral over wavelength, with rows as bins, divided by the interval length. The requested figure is 6.1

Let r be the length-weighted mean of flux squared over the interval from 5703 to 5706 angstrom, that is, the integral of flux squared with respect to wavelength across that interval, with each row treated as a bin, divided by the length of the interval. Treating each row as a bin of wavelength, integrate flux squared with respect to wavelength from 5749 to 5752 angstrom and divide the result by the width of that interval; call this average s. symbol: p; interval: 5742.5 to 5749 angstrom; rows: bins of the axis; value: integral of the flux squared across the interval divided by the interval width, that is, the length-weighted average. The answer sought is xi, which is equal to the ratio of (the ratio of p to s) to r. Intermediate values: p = 28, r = 35.6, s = 30.9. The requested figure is 0.0250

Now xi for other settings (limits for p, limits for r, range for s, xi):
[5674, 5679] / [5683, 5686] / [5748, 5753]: 0.0383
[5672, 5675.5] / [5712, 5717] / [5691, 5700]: 0.0368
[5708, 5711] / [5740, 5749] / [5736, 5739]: 0.0240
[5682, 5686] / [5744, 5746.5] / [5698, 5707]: 0.0332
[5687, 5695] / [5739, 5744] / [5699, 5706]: 0.0285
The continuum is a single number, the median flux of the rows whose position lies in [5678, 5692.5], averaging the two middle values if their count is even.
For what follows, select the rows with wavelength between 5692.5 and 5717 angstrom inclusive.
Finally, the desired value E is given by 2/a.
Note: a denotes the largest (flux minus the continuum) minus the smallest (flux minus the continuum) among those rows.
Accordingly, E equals 1.0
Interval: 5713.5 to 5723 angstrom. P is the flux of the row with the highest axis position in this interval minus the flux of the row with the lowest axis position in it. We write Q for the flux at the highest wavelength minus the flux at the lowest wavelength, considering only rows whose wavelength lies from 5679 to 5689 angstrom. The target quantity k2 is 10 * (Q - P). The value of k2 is -14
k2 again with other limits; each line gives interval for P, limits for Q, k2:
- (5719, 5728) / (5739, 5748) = -18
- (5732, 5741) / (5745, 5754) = 10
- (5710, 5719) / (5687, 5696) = -2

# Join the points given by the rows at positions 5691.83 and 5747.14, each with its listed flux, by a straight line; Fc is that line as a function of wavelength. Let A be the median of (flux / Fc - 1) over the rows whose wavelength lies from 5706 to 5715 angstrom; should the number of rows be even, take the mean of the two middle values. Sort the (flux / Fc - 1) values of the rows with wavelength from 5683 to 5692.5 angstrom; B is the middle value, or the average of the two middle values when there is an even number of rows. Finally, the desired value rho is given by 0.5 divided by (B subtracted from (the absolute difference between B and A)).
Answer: -33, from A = 0.02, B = 0.03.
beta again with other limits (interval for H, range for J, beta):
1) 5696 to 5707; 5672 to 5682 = 0.1294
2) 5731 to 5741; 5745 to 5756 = 0.1417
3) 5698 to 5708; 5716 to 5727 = 0.1295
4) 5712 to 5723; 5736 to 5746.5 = 0.1334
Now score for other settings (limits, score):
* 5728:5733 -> 5.8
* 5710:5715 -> 5.4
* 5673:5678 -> 6.1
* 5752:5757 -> 5.6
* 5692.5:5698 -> 5.6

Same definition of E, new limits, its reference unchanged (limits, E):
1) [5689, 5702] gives 1.6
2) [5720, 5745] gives 1.4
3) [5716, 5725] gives 1.8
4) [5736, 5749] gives 1.1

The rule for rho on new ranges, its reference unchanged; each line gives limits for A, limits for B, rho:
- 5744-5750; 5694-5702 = 6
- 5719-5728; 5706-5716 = 4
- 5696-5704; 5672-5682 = -188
